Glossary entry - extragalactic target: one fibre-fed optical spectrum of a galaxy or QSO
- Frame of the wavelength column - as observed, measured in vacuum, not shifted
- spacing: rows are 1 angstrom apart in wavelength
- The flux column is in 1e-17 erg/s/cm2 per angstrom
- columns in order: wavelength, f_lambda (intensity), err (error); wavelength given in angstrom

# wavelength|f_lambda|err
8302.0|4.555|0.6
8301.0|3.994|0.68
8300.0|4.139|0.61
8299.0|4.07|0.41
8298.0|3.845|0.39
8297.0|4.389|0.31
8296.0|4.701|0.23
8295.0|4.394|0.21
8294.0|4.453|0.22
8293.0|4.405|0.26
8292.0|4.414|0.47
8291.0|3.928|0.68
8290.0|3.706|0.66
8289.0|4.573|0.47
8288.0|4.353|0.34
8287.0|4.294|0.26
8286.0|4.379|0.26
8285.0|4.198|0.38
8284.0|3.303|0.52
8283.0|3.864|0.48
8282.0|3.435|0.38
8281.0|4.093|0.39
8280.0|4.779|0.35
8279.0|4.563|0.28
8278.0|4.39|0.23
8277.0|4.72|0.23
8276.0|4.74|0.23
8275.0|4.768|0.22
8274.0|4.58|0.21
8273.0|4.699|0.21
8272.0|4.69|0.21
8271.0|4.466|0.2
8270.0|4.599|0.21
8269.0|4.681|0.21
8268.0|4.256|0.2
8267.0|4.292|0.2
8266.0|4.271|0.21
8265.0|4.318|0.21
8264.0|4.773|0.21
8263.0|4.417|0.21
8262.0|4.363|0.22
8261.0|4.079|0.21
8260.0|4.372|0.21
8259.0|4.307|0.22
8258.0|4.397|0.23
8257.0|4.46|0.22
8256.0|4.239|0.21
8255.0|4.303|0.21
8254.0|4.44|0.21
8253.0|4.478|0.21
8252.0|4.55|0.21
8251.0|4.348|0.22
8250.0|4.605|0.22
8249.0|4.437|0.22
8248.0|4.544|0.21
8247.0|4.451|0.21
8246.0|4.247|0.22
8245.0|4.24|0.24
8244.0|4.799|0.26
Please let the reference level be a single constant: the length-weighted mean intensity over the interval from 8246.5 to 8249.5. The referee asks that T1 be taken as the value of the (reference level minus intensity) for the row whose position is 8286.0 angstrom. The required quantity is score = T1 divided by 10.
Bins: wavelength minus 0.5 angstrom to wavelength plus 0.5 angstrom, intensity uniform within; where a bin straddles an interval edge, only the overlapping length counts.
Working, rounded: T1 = 0.10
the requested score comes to 0.010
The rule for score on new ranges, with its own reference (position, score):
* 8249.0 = 0.004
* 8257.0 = 0.002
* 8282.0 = 0.104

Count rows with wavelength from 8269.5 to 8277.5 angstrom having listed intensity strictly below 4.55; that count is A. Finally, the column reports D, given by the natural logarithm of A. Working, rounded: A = 1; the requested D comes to 0.00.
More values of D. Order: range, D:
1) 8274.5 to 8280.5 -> 0.00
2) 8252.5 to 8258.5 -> 1.79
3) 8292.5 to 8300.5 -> 1.95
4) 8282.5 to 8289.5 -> 1.79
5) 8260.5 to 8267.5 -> 1.79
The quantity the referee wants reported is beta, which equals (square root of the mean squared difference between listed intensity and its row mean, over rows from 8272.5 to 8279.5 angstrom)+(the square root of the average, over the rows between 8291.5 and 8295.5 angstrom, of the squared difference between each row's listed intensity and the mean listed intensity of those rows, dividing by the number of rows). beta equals 0.15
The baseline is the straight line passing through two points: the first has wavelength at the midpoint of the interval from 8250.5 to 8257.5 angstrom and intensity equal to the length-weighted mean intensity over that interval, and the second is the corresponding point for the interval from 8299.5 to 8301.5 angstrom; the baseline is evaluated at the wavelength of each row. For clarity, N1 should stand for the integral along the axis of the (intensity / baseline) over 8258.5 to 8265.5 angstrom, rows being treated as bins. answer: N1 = 7.1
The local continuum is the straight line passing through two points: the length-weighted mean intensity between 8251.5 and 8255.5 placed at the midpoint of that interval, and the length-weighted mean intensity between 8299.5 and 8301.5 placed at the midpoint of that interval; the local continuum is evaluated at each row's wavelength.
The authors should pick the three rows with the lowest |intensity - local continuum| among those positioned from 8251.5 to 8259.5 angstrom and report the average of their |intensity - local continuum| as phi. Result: 0.01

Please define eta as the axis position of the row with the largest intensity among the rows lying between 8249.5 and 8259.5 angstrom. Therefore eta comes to 8250.0 angstrom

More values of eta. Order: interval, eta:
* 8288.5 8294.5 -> 8289.0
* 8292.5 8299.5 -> 8296.0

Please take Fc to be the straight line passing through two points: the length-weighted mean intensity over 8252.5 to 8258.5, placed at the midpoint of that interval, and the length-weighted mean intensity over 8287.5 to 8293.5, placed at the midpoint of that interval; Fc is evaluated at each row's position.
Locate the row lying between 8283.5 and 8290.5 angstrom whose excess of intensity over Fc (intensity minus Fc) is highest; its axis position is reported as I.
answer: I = 8289.0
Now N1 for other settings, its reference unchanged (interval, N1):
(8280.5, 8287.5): 6.6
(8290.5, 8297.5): 7.5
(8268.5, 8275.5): 7.6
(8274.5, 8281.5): 7.6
